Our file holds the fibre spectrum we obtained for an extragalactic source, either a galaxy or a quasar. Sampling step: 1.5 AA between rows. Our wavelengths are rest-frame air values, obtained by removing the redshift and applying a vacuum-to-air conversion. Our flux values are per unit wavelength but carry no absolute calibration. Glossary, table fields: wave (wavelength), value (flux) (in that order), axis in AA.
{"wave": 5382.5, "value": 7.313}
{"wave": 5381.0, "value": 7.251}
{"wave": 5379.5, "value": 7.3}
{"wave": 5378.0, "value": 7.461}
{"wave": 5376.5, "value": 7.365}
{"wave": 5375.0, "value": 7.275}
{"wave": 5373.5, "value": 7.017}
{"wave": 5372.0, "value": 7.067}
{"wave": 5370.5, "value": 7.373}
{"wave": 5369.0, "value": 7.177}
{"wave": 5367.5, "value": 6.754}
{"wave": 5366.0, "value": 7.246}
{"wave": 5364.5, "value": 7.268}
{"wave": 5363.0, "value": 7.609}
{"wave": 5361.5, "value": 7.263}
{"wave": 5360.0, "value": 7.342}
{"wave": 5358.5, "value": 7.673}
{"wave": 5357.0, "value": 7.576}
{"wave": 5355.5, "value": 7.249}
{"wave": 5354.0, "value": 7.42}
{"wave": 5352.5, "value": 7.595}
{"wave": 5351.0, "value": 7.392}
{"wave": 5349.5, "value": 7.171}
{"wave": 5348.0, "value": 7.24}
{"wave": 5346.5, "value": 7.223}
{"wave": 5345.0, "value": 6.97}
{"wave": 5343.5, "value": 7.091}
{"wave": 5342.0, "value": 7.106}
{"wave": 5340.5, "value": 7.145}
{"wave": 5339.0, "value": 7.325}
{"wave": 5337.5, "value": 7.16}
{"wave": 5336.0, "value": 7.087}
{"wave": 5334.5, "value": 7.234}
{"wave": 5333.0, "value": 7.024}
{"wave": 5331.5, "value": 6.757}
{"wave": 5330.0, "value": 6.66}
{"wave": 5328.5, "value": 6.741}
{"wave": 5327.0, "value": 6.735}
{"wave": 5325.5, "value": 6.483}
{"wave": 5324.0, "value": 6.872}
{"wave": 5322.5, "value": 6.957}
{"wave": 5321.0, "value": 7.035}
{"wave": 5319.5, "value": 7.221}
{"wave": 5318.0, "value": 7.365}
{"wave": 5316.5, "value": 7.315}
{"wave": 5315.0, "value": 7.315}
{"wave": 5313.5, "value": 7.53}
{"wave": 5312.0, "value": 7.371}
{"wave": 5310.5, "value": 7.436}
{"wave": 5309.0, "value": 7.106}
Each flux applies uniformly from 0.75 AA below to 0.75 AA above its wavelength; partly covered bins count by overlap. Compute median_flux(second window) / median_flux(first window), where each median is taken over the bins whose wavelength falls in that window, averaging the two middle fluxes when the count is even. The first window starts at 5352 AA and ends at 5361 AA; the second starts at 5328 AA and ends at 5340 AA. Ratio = 0.94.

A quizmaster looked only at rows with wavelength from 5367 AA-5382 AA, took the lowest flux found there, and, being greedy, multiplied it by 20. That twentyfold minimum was 135.1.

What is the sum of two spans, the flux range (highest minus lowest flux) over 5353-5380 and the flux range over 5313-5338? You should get 2.0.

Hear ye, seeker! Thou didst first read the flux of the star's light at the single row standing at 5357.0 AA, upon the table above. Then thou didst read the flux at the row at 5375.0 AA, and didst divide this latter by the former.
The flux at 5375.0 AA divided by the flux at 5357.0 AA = 0.96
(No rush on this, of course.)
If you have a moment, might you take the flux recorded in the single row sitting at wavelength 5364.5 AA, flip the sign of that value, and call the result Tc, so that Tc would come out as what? -7.3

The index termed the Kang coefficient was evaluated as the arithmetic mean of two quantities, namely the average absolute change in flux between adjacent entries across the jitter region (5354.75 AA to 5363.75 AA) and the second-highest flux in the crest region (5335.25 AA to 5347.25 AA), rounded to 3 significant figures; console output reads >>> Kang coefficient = 3.73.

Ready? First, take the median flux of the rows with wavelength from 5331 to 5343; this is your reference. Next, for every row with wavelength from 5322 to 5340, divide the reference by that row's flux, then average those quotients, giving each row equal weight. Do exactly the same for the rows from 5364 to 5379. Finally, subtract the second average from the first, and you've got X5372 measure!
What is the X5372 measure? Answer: 0.04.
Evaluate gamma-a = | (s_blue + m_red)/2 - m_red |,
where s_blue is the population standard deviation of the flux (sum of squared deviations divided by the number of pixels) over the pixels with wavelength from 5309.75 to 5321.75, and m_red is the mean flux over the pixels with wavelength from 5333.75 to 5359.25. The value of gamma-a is 3.57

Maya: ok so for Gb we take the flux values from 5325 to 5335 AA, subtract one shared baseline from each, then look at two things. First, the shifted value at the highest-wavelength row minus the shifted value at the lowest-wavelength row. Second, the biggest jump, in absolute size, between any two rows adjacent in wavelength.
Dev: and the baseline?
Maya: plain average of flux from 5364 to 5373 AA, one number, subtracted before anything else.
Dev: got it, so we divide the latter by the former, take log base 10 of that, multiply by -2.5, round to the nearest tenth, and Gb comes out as 1.1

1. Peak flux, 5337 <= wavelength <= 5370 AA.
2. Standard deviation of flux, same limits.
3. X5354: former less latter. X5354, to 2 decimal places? 7.46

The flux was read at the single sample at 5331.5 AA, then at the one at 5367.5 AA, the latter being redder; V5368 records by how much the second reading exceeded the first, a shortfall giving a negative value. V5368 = 0.0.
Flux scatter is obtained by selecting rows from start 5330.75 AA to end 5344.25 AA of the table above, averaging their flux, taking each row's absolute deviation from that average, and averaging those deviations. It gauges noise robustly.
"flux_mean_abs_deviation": 0.10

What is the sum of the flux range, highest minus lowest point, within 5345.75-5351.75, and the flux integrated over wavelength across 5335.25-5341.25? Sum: 43.3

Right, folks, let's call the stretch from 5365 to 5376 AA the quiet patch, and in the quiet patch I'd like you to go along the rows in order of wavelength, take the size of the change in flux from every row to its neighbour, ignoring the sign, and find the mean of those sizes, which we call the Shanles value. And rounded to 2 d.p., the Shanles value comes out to 0.29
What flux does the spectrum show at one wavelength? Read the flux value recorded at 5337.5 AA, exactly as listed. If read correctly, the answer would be 7.16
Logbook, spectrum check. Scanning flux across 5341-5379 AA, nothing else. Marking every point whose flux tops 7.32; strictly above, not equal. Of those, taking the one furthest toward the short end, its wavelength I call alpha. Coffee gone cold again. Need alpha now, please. 5351.0 AA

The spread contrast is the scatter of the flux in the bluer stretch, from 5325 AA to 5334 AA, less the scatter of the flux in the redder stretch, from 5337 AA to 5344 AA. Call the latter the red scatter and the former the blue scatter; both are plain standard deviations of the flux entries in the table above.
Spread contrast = 0.08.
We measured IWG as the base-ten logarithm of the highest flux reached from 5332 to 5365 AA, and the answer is 0.885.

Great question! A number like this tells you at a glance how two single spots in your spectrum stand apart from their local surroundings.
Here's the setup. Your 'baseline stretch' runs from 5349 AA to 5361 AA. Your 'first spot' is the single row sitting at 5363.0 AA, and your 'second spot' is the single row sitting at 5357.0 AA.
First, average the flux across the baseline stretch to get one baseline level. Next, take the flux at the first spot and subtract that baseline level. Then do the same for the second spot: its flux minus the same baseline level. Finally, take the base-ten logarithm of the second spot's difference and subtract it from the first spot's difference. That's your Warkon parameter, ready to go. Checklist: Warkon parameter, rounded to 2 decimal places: 1.01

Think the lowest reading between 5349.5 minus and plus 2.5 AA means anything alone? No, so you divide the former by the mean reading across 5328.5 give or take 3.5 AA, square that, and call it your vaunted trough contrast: 1.15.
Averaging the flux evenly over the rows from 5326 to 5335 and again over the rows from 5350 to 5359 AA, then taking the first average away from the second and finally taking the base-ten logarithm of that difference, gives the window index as -0.20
